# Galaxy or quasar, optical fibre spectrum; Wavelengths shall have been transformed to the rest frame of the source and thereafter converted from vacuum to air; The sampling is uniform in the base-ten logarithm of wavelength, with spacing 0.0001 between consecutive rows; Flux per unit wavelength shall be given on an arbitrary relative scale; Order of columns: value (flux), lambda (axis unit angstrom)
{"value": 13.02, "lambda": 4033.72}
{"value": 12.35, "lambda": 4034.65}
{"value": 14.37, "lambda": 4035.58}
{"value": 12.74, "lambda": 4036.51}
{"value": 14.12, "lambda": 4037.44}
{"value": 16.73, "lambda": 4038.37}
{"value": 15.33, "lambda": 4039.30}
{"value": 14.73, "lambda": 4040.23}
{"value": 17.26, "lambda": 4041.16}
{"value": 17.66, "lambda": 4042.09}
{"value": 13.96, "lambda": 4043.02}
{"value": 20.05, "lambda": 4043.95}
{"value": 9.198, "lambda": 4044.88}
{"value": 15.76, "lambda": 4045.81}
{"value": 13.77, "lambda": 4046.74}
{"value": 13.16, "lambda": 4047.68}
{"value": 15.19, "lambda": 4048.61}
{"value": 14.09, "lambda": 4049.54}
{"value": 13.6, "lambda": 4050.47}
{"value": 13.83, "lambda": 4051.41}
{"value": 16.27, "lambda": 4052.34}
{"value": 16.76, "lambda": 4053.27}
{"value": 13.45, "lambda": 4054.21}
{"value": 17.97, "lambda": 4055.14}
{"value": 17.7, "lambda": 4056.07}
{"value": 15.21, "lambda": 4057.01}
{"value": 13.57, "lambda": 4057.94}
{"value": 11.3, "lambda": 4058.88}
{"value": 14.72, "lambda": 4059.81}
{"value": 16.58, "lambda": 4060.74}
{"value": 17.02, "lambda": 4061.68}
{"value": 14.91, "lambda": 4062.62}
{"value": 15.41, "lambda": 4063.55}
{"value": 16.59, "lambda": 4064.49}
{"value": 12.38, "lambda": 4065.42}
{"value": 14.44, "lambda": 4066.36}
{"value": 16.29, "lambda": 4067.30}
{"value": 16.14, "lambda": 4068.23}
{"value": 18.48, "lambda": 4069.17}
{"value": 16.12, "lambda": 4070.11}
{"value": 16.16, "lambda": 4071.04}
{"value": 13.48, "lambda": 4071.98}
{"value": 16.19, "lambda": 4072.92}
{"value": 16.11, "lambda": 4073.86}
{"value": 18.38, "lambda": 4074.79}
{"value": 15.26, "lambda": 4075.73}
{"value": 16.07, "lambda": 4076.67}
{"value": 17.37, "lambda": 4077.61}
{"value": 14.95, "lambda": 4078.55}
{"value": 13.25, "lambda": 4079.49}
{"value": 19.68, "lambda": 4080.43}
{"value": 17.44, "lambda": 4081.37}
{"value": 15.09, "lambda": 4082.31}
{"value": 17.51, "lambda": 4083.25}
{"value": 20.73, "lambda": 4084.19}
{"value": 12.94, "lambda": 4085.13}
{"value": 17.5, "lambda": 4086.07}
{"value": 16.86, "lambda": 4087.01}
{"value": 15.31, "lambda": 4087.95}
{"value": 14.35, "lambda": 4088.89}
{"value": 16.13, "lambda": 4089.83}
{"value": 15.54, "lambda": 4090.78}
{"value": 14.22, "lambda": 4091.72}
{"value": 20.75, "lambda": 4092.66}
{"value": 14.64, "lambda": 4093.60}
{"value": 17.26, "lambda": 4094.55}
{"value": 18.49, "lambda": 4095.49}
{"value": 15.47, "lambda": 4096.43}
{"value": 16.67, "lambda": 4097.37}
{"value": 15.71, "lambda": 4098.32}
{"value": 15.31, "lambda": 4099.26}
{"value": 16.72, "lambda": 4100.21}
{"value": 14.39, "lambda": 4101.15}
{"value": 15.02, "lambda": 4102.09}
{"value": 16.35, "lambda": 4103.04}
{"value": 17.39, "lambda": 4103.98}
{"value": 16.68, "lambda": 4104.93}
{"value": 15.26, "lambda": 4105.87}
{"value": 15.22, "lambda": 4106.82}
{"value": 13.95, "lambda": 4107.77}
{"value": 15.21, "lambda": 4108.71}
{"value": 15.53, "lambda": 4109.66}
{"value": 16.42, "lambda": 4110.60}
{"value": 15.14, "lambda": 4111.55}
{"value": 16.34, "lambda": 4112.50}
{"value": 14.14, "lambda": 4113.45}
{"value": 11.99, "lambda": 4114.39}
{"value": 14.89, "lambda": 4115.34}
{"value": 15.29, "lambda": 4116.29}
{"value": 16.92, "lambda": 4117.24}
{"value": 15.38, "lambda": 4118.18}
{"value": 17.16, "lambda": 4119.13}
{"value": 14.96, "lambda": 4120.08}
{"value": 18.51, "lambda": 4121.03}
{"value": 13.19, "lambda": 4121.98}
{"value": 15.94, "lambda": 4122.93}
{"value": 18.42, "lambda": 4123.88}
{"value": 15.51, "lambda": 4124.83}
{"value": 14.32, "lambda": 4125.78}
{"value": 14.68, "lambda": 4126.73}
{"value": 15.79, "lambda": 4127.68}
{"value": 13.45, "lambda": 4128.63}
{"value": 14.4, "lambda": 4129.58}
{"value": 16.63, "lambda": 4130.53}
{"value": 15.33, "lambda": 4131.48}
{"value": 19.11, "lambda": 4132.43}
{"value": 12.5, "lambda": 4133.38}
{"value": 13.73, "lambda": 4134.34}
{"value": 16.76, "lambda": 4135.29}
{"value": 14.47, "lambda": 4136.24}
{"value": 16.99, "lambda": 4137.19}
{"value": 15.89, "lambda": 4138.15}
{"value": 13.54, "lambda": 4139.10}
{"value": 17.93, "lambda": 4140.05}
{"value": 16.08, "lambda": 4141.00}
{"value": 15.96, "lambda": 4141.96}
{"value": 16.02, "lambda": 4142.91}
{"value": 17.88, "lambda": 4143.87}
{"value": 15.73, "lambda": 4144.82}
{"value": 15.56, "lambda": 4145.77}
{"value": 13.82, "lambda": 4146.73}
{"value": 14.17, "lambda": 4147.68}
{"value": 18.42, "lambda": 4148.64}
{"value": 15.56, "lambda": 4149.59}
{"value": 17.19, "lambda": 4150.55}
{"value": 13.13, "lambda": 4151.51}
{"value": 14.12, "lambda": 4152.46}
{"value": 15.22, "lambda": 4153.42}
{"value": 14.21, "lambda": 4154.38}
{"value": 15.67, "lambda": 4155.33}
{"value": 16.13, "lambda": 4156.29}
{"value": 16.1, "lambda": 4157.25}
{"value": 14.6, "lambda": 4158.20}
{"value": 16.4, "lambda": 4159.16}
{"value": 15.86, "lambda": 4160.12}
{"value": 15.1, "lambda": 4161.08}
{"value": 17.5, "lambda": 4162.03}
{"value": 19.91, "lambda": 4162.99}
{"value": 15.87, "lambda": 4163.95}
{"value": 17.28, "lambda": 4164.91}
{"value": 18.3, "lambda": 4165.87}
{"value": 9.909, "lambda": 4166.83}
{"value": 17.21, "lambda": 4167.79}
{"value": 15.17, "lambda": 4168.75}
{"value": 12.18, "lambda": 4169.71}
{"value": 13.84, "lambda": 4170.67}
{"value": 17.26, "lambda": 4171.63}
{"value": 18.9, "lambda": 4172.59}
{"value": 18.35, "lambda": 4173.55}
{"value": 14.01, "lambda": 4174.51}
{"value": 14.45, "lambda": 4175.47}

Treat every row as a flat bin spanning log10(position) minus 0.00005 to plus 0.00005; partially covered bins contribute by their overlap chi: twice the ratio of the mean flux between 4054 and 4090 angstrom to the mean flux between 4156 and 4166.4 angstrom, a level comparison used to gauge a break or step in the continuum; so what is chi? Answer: 1.91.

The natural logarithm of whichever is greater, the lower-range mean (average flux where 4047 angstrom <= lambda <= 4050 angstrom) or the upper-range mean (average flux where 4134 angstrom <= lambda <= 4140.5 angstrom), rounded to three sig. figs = 2.75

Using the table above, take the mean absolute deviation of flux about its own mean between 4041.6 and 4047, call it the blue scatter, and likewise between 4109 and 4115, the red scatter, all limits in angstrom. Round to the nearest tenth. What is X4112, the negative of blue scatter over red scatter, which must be -2.2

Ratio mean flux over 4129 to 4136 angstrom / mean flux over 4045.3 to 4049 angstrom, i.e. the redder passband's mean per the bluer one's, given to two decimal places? 1.07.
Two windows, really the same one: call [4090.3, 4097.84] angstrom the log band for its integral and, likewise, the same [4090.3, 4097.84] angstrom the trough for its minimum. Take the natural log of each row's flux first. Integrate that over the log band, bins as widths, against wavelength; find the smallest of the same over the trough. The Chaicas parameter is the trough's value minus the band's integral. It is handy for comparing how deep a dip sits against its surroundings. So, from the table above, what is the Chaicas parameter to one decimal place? -18.5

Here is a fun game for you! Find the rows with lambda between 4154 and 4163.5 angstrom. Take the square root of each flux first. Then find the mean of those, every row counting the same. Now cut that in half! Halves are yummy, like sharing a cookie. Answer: 2.01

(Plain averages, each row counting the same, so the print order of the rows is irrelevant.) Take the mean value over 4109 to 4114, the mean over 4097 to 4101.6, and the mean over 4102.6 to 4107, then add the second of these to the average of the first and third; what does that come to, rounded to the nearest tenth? 31.6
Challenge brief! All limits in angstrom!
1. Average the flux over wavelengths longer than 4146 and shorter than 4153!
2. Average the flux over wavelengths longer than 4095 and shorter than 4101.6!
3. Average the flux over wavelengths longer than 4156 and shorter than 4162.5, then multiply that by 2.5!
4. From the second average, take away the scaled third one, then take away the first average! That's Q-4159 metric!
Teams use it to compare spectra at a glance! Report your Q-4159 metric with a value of -39.0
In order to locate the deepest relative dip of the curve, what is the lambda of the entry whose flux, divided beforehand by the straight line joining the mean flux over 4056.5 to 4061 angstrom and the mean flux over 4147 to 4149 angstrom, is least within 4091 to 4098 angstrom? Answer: 4091.72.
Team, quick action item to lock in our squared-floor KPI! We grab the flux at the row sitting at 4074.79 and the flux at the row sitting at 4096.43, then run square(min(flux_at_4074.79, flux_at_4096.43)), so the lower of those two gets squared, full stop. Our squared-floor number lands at 239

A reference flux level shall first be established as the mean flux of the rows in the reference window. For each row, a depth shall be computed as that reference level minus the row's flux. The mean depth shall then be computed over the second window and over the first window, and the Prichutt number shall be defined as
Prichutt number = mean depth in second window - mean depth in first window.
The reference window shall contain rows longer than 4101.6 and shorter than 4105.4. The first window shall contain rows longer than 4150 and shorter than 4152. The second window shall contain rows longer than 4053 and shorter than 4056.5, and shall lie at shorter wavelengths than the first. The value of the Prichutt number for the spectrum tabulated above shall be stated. -1.3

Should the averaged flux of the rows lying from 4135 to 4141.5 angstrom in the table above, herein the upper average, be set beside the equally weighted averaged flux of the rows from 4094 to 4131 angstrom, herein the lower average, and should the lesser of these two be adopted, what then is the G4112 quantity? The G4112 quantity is 15.6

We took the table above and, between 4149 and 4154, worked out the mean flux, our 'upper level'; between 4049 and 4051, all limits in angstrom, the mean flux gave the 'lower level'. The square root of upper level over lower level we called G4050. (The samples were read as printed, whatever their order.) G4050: 1.04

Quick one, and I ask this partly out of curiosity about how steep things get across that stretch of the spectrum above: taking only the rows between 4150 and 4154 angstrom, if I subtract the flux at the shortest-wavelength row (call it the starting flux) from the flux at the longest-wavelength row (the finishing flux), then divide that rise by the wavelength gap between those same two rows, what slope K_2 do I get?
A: -0.69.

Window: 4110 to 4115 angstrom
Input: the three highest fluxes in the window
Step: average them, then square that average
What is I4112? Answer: 255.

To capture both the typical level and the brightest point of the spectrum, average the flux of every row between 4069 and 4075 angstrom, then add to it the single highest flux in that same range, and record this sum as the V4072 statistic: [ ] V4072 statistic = 35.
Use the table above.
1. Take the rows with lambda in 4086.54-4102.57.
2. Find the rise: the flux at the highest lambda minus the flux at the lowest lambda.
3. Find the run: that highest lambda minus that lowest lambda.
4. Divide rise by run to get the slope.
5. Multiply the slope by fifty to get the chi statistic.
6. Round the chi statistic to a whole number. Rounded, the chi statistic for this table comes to -6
